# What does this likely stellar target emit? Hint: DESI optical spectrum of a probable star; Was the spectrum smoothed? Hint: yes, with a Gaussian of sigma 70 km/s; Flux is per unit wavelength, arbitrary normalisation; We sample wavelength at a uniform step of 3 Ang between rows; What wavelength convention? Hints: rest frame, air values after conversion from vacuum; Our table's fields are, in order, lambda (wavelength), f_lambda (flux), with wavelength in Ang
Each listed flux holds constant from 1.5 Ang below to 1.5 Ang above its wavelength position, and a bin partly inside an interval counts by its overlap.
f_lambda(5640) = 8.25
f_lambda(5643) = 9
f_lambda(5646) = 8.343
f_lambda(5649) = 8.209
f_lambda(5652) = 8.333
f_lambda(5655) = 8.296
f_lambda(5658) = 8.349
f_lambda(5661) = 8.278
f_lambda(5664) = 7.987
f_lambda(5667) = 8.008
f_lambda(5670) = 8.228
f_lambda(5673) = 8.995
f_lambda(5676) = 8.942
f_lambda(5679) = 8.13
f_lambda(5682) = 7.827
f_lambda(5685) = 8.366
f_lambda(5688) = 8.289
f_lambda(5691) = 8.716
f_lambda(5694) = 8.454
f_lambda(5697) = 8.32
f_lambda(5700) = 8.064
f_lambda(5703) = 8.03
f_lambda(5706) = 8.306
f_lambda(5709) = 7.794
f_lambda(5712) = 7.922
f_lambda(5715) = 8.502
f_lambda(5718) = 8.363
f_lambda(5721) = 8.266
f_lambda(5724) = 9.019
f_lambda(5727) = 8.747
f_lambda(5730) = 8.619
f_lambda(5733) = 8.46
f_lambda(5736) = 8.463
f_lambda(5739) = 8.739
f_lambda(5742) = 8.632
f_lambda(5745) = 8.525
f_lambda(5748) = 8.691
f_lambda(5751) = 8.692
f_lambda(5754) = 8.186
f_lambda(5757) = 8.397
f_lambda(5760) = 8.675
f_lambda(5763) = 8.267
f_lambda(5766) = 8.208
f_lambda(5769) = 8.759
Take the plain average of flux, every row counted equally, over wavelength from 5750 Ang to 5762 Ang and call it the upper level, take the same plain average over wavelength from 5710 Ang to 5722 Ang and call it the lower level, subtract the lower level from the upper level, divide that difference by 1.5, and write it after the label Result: 0.15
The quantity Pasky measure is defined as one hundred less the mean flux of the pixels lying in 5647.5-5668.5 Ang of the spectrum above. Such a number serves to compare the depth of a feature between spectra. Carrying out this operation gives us 91.8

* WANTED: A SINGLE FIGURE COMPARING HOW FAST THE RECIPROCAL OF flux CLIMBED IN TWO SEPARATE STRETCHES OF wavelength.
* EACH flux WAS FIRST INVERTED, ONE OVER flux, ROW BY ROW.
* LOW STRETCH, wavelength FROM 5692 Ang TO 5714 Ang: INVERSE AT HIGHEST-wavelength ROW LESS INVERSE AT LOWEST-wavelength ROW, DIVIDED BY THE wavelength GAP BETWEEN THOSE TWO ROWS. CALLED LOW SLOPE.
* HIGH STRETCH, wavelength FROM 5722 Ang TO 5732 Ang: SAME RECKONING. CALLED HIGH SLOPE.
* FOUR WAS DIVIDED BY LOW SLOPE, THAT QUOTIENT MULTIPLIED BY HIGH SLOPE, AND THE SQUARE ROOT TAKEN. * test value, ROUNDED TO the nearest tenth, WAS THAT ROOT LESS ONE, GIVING 1.8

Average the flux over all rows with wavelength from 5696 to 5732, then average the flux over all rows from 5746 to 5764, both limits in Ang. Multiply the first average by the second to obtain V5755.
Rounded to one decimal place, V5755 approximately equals 70.7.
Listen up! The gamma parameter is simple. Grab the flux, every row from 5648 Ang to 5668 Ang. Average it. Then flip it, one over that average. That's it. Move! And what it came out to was 0.122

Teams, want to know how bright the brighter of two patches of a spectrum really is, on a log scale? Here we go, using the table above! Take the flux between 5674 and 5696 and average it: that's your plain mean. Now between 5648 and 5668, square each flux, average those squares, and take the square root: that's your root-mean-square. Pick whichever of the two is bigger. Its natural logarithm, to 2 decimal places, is 2.13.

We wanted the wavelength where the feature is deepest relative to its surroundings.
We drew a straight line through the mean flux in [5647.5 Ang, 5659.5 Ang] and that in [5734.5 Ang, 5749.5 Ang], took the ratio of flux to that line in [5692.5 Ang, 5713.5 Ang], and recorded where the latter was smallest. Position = 5709 Ang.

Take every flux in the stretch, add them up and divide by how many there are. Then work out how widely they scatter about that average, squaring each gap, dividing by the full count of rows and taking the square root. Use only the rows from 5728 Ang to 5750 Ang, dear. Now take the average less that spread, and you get 8.49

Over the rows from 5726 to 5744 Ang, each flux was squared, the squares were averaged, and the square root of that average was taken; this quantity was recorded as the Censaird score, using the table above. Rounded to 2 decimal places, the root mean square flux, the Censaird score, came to 8.61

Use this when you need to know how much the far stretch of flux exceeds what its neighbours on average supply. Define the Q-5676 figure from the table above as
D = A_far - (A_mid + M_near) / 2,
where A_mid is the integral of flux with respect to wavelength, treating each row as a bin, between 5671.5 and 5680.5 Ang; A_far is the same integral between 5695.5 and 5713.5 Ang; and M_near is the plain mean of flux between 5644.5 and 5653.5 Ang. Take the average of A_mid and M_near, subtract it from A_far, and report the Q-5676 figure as 102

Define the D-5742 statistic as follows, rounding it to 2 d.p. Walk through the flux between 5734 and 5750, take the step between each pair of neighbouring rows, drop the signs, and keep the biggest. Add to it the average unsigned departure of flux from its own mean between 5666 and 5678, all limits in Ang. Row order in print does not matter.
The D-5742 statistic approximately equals 0.70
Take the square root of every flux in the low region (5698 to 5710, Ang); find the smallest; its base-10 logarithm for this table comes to 0.446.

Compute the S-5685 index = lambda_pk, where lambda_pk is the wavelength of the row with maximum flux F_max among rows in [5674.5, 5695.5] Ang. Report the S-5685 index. 5676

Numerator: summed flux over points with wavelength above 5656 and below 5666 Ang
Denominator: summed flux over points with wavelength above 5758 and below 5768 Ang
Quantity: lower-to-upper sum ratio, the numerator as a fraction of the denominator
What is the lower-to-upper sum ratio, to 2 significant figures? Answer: 0.98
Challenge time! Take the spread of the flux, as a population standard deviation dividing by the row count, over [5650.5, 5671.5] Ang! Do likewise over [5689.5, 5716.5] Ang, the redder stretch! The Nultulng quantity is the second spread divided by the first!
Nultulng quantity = 2.0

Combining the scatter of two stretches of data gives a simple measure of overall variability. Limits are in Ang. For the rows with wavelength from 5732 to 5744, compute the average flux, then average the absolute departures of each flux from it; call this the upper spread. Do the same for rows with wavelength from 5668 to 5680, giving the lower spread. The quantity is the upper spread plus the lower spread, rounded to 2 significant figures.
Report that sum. 0.51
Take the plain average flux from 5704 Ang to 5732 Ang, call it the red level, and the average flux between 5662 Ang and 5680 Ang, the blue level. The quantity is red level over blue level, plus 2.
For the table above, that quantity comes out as 3.00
